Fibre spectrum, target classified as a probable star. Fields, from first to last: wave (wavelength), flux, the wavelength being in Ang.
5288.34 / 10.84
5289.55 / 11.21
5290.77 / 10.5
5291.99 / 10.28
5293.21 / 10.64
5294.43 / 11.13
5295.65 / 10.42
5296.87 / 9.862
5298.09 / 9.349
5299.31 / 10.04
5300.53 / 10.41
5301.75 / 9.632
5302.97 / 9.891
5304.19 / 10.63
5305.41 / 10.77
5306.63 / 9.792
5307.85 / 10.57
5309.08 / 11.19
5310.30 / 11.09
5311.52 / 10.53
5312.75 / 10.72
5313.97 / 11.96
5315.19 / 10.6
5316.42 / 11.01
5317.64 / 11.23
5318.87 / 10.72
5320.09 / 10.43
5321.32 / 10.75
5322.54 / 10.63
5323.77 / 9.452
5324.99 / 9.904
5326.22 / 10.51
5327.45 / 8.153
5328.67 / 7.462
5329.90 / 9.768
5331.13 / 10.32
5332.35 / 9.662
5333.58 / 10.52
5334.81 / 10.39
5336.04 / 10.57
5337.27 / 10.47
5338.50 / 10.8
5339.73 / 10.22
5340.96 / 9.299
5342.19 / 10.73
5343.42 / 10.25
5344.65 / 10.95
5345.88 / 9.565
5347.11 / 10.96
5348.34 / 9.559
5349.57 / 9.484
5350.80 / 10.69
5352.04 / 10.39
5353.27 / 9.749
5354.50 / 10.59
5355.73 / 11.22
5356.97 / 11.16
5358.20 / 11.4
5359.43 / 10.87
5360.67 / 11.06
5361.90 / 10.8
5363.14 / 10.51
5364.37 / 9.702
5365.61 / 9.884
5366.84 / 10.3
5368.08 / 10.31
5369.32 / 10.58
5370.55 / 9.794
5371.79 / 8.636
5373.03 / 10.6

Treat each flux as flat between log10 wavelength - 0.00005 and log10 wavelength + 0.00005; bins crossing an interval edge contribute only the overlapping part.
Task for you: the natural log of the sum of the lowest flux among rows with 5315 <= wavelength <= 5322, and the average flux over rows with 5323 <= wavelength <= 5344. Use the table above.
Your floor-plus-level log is 3.01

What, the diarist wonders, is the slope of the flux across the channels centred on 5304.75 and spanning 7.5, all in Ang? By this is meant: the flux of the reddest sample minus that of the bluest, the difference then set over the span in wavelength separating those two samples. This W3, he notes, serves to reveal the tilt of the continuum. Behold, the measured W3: 0.15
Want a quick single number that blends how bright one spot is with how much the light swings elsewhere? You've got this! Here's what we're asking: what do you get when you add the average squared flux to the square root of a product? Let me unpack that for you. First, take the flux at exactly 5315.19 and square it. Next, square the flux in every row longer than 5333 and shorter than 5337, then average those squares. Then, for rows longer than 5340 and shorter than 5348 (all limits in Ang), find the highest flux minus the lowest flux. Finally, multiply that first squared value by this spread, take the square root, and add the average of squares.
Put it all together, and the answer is 124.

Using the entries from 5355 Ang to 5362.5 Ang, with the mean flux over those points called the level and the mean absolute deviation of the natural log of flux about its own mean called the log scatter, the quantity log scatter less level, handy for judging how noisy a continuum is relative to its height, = -11.07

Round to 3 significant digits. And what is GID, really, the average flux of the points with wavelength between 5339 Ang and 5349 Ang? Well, 10.2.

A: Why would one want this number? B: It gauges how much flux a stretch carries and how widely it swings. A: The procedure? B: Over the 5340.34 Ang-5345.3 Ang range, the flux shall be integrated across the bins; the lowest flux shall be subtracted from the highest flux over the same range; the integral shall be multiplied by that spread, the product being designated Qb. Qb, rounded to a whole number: 84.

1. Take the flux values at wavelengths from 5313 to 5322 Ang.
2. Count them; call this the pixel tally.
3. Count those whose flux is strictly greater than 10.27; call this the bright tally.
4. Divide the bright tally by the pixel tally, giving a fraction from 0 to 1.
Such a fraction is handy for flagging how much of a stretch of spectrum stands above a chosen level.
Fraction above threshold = 1.0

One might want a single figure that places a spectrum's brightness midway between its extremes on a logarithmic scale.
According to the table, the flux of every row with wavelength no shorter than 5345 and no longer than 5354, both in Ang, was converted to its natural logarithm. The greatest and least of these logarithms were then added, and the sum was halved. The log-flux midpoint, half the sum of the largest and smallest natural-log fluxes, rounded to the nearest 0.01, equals 2.32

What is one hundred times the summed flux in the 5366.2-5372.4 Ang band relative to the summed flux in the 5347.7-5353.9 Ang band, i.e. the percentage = 99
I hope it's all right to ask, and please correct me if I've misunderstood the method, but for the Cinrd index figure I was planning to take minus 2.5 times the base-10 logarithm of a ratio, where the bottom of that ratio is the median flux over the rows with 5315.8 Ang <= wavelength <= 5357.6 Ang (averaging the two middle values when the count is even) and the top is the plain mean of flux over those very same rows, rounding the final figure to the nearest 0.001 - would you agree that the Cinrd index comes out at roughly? 0.024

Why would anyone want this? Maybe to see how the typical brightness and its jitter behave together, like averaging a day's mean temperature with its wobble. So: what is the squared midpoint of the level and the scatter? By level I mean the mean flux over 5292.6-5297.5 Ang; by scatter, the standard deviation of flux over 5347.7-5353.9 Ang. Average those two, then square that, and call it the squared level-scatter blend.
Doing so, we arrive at 30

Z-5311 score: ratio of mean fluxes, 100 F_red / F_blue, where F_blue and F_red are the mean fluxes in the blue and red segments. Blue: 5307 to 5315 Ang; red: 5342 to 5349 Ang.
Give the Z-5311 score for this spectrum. 94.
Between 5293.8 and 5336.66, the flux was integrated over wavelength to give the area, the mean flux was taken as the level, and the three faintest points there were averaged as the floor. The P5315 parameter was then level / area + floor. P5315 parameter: 8.3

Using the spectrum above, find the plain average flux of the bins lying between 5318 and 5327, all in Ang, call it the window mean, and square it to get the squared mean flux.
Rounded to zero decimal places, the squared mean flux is 107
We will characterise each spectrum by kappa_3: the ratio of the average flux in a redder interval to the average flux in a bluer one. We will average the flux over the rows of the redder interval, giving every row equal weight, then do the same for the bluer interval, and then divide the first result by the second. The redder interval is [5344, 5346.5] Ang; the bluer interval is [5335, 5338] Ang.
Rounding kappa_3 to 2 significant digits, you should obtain 0.98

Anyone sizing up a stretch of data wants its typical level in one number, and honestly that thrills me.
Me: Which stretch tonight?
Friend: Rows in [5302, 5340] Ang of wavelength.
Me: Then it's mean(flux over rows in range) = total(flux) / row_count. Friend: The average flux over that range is 10.3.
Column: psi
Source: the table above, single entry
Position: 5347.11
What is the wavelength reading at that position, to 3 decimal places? 10.960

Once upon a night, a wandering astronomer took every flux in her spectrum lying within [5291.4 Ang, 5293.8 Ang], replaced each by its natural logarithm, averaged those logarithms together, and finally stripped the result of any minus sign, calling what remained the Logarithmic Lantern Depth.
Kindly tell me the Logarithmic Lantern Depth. 2.35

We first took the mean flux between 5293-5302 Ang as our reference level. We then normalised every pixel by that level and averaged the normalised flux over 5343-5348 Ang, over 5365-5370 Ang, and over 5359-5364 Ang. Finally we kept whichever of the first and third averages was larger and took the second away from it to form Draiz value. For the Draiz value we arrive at 0.05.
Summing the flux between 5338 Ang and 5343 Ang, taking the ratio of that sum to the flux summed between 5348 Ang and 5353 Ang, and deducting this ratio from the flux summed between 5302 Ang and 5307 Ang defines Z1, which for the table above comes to 40.1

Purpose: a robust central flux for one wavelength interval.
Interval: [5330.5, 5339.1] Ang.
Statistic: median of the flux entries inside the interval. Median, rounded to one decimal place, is 10.5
